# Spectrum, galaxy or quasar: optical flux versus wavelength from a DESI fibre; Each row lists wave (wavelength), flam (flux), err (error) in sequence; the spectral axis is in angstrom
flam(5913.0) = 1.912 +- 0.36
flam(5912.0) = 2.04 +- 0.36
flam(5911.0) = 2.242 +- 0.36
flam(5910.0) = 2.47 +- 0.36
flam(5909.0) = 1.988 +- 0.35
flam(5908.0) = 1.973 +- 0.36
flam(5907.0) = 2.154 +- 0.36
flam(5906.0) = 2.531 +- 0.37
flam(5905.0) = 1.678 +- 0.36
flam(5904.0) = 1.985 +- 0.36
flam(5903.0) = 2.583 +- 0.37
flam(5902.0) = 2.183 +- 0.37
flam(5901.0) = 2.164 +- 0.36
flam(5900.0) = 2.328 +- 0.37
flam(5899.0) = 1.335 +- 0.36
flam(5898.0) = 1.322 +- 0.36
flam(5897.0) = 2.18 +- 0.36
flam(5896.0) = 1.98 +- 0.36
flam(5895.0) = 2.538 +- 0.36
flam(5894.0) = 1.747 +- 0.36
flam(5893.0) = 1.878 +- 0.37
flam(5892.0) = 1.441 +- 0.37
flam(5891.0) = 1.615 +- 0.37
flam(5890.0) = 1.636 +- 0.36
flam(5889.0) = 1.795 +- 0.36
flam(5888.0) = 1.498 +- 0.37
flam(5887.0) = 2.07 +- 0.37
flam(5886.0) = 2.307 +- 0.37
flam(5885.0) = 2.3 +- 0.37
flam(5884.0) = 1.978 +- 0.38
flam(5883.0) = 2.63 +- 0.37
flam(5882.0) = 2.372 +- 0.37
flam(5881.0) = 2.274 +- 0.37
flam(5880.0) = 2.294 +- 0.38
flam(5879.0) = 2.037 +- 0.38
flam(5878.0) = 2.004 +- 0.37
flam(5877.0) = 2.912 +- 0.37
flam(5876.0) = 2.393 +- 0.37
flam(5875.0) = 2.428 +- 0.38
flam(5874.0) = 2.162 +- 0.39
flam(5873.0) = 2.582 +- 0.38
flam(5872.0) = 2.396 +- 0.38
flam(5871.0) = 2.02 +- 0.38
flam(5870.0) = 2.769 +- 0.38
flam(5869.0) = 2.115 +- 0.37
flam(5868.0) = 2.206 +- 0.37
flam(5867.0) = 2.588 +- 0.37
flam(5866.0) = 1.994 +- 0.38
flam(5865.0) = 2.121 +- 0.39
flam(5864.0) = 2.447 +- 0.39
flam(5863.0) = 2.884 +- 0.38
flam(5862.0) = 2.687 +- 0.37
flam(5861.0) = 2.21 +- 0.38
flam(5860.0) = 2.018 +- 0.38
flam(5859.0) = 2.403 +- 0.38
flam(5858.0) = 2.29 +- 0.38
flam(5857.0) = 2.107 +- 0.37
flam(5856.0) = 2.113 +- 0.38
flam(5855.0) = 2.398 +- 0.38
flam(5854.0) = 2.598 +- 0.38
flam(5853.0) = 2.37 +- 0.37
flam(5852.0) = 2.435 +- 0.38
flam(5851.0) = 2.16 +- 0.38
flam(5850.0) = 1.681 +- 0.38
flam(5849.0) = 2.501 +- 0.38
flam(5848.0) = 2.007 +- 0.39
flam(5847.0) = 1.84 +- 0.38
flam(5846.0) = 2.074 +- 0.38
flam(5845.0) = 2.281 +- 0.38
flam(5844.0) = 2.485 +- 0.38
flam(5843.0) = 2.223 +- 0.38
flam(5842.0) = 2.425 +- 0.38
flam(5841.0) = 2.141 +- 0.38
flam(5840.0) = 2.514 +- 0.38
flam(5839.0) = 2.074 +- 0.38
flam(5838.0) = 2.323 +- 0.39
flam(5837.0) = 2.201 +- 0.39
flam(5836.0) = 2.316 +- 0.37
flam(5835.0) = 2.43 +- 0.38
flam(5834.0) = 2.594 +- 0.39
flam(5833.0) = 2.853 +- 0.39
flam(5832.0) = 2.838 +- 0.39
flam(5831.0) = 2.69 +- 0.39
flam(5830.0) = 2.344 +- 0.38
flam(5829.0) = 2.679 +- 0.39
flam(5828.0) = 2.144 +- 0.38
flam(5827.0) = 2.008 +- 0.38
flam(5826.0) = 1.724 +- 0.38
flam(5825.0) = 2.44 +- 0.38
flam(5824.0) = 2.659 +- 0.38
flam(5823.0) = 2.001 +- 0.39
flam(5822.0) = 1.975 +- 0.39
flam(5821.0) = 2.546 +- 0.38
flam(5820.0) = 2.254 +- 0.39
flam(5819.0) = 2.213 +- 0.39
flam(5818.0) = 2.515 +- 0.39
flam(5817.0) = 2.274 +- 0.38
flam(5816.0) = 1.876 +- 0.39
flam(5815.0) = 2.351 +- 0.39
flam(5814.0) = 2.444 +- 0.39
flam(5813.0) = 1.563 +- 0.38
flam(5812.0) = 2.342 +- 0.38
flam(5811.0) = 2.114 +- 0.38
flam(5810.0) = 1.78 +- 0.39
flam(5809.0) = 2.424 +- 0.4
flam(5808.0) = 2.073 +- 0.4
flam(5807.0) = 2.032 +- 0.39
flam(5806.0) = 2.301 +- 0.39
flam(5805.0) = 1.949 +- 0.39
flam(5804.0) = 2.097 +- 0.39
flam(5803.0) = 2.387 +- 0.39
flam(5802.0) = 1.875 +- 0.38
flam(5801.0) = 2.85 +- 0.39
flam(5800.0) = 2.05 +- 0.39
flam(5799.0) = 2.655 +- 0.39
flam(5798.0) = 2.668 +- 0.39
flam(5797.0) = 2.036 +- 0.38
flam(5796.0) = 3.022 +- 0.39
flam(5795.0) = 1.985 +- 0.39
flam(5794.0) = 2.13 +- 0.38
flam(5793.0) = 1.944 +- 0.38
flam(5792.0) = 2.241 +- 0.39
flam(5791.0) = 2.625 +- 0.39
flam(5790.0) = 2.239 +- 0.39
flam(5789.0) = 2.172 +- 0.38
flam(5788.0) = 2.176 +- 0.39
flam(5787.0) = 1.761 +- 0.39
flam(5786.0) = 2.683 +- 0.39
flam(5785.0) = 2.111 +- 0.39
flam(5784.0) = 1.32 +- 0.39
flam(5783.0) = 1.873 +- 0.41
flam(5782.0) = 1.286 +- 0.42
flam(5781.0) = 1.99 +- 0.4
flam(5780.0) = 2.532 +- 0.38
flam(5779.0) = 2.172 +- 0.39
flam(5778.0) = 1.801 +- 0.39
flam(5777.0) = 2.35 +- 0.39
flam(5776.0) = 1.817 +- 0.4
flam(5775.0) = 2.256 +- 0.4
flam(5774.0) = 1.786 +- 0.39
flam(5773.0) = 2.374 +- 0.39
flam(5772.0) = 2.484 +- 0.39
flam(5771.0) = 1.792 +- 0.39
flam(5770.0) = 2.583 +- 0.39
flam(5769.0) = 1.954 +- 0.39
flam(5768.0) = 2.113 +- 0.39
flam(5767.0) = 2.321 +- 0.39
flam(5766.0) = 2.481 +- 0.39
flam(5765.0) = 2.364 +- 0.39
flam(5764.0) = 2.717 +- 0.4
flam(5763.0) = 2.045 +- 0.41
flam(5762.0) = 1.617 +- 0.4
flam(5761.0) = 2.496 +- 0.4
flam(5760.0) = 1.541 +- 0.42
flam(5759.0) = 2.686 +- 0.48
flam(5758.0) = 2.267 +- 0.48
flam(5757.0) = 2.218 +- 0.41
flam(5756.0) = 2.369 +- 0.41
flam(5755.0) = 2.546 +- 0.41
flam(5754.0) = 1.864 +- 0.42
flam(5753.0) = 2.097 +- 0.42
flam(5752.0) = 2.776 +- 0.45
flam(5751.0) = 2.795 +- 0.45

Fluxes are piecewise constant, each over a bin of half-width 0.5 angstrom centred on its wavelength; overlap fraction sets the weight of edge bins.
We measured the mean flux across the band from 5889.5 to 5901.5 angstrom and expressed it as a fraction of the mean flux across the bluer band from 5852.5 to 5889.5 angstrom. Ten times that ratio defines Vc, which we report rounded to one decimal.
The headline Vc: 8.1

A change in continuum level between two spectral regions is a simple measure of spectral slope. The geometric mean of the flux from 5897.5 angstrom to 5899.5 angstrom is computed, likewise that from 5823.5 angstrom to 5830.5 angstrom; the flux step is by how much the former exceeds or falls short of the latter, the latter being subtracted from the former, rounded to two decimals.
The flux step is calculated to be -0.93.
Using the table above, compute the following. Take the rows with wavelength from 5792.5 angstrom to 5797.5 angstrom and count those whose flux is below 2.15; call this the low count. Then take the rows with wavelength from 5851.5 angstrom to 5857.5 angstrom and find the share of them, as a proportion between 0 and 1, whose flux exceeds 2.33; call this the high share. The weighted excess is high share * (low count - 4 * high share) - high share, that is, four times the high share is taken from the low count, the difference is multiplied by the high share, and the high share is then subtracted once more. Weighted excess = 0.222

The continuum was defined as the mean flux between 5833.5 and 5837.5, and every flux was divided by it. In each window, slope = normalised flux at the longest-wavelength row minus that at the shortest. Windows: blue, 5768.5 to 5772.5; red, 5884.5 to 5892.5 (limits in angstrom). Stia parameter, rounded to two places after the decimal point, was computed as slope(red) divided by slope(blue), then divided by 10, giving -0.16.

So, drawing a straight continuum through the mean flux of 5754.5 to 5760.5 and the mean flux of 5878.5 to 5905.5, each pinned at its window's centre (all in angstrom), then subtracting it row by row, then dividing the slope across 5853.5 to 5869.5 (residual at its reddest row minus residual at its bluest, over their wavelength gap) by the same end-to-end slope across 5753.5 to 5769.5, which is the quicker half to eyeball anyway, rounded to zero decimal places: -4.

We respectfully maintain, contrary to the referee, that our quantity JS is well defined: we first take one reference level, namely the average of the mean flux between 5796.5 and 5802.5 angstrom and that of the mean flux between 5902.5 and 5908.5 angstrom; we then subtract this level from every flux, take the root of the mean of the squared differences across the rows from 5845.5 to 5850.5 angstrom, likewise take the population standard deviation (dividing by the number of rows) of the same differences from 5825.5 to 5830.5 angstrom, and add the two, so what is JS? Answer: 0.682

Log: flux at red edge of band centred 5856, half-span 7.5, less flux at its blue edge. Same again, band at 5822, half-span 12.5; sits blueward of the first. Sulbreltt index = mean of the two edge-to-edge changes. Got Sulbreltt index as 0.6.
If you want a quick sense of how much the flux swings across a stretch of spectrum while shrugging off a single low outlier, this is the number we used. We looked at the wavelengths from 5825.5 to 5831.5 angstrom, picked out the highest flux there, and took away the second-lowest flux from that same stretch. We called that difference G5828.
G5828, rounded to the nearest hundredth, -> 0.68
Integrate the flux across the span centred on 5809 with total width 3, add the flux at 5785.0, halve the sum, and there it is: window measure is 4.19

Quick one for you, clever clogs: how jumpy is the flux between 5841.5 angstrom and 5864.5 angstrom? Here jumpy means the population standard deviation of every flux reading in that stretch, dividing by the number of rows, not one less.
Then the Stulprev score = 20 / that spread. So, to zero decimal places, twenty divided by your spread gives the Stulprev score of 75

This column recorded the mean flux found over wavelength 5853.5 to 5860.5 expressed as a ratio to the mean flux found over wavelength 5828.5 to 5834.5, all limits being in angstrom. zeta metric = 0.85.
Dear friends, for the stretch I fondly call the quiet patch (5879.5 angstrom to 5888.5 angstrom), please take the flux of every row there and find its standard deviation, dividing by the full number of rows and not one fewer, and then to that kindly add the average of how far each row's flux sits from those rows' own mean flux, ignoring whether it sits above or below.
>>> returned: 0.53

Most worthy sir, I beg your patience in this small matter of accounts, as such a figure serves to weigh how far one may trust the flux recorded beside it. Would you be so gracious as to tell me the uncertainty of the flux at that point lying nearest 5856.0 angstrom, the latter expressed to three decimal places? 0.380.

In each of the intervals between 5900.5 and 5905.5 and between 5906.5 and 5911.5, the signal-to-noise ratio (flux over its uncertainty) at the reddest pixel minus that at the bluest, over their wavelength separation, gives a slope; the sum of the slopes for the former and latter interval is -0.3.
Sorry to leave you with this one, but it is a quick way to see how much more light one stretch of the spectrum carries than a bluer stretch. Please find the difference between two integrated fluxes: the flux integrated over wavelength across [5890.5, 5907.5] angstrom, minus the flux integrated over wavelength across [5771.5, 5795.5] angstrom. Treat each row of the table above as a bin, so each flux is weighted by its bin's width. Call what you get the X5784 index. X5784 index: -16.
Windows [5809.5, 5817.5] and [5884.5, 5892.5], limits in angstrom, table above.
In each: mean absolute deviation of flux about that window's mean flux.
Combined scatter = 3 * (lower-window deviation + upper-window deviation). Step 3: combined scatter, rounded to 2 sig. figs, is 1.7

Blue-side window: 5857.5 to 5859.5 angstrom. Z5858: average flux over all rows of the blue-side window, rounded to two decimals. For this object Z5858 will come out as 2.35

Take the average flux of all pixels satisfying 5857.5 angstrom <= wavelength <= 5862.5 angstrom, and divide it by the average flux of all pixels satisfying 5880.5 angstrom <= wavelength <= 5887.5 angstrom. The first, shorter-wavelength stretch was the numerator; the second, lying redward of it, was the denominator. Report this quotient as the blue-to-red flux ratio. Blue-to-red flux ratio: 1.02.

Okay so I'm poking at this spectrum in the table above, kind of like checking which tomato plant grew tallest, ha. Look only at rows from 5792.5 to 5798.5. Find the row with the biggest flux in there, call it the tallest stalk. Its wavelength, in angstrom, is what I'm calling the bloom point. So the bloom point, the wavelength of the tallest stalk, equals 5796.0 angstrom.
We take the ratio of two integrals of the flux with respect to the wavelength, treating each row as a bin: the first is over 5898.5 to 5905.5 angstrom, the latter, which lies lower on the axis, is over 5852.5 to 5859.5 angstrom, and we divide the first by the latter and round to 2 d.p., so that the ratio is 0.88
